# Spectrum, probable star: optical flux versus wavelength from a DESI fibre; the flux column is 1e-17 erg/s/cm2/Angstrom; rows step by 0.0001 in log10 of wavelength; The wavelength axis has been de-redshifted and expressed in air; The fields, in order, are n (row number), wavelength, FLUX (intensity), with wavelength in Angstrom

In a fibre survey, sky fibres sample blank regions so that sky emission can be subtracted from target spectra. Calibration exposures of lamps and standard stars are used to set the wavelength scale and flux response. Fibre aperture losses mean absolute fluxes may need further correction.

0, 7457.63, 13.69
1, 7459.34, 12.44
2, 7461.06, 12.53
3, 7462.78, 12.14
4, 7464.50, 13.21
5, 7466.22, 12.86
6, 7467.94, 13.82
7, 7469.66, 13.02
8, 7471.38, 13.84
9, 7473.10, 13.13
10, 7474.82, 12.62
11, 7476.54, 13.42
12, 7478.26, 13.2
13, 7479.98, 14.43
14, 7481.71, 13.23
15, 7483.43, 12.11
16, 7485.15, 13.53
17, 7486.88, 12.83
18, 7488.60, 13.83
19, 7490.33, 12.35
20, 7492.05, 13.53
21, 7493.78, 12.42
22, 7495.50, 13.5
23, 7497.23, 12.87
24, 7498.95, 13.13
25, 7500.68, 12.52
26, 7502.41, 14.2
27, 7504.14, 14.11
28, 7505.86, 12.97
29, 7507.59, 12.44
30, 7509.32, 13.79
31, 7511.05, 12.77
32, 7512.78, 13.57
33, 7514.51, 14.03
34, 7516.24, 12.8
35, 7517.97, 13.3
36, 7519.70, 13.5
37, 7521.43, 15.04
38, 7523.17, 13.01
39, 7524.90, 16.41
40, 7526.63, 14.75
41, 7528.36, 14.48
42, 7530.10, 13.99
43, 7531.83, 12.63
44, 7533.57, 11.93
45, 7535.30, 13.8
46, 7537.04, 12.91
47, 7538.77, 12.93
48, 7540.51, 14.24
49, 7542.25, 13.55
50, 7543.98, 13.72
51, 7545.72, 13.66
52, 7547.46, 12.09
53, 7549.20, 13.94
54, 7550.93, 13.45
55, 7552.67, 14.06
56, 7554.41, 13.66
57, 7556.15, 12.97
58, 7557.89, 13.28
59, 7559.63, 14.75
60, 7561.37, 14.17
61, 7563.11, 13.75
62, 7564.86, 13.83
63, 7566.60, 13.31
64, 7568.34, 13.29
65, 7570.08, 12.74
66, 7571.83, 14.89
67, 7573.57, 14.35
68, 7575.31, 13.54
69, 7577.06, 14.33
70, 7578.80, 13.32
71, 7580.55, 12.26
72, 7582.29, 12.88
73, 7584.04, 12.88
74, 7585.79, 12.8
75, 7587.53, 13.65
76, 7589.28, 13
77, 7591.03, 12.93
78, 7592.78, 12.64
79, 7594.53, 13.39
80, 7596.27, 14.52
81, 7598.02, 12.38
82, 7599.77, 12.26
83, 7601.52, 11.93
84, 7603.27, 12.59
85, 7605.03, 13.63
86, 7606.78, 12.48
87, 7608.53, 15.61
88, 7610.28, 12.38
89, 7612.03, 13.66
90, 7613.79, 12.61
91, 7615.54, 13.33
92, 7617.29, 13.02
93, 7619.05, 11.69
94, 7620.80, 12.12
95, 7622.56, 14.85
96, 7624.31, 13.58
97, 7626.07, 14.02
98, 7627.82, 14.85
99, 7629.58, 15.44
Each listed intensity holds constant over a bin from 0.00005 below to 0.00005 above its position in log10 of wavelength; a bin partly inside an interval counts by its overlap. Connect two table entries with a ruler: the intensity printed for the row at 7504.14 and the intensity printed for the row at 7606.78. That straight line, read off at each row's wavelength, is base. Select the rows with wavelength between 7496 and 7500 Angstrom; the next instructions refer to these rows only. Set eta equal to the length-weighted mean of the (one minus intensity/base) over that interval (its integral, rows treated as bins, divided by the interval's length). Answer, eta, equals 0.08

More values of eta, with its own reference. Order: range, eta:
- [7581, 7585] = 0.00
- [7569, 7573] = -0.06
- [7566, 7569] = -0.01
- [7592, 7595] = -0.02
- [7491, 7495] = 0.09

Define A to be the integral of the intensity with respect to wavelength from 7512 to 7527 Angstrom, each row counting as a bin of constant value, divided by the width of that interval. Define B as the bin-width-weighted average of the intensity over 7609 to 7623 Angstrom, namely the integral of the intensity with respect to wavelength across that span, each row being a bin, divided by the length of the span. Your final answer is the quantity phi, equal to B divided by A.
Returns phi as 0.92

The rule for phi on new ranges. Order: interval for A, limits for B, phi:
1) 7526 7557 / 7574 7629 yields 0.98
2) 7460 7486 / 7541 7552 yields 1.02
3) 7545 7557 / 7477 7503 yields 0.98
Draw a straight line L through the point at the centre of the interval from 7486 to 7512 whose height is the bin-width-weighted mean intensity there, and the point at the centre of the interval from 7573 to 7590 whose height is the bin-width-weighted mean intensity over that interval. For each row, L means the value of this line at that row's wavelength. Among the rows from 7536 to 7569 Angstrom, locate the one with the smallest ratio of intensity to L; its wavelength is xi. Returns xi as 7547.46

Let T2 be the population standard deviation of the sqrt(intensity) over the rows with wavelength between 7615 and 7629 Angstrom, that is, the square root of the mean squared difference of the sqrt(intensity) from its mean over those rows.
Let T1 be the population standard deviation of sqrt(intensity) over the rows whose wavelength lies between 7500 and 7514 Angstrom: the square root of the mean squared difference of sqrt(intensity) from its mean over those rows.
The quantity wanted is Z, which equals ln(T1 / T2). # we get -0.49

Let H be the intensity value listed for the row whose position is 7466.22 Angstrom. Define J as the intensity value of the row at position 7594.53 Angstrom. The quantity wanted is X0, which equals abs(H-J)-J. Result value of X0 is -12.86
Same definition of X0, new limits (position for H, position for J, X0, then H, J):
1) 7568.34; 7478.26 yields -13.11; 13.29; 13.2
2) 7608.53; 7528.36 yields -13.35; 15.61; 14.48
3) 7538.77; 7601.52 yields -10.93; 12.93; 11.93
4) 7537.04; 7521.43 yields -12.91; 12.91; 15.04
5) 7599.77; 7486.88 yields -12.26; 12.26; 12.83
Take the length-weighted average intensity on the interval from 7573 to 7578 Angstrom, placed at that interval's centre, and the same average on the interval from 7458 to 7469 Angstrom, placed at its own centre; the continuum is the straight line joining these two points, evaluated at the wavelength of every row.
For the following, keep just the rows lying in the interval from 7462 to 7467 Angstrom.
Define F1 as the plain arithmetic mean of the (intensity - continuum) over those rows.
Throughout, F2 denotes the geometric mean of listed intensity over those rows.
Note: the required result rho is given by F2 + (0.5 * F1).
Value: 12.7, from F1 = -0.15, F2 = 12.7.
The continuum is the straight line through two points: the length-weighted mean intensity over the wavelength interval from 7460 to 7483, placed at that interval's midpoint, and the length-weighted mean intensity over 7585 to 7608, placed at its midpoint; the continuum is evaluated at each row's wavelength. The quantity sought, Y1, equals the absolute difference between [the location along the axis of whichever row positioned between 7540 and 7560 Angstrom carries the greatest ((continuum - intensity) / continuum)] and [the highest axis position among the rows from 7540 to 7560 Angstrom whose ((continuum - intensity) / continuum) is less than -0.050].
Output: 12.2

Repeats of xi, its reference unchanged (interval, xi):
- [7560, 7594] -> 7580.55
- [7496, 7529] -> 7507.59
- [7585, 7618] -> 7601.52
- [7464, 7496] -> 7483.43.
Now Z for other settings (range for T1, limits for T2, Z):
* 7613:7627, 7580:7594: 0.96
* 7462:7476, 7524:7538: -0.86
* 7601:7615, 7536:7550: 0.51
